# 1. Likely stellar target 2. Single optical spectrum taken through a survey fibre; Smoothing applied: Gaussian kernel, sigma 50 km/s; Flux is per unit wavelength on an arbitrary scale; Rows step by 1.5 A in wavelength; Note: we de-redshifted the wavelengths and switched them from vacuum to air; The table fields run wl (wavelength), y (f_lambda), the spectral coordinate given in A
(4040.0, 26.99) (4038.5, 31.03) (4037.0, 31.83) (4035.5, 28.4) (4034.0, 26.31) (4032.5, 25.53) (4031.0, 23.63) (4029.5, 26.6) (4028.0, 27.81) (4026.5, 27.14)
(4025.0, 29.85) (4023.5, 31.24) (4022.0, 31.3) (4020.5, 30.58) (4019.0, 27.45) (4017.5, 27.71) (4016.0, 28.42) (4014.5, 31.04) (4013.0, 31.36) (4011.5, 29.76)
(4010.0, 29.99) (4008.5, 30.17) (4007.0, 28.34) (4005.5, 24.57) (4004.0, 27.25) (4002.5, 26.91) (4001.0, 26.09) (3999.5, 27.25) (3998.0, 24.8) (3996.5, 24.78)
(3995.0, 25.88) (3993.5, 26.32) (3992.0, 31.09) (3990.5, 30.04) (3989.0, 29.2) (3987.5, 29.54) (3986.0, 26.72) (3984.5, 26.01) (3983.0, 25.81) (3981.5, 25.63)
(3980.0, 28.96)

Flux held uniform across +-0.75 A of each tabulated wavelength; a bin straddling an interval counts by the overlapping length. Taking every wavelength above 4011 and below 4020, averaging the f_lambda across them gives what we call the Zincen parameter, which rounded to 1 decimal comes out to 29.3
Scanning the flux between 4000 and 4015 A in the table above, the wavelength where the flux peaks 4013.0 A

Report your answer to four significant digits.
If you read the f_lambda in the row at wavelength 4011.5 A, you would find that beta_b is 29.76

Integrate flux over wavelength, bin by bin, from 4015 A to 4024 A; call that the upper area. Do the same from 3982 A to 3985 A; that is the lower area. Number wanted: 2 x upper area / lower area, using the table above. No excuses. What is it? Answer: 6.8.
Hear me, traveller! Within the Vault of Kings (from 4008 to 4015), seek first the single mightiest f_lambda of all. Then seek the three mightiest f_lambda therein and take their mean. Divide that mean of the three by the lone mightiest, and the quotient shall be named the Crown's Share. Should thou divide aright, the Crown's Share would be 0.984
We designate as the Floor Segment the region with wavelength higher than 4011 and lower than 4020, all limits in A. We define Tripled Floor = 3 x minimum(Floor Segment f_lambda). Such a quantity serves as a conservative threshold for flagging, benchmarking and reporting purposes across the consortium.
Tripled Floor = 82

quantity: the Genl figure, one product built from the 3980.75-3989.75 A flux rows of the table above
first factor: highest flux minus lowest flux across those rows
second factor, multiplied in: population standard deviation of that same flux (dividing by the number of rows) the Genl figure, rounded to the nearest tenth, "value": 6.3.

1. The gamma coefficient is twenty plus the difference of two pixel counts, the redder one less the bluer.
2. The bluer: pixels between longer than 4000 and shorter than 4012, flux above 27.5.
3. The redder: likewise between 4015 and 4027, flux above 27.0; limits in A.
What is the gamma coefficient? 24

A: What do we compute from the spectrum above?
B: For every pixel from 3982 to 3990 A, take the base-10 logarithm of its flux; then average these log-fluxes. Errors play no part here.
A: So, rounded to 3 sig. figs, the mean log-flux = 1.44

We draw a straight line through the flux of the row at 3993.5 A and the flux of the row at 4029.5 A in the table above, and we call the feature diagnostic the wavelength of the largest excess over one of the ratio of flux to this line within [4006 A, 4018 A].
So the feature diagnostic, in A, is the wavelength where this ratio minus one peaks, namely 4013.0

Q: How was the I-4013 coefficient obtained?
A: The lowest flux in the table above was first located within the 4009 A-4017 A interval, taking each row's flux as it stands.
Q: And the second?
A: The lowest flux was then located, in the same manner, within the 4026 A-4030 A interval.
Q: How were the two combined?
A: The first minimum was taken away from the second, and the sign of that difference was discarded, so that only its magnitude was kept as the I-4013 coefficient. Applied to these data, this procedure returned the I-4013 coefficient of 1.8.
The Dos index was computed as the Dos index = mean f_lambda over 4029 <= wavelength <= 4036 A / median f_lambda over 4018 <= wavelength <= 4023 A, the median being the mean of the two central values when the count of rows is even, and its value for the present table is 0.85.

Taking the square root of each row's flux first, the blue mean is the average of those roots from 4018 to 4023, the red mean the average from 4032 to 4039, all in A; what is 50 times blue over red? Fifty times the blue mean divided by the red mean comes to 51.0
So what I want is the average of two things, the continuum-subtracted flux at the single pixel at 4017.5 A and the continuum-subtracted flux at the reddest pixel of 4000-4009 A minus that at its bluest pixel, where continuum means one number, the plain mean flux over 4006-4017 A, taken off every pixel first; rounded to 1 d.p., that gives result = 1.0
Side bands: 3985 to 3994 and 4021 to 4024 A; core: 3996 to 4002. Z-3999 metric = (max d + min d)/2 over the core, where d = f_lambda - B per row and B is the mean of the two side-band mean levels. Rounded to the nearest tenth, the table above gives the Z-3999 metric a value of -4.0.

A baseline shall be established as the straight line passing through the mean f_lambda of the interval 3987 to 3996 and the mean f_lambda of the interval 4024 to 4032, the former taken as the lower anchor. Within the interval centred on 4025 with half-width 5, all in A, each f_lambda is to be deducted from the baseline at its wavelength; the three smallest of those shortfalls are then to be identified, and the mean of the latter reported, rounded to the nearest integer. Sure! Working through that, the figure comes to -4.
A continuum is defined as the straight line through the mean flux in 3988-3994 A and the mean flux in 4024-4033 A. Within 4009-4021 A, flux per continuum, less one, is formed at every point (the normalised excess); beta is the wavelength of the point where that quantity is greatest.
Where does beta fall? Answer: 4013.0 A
